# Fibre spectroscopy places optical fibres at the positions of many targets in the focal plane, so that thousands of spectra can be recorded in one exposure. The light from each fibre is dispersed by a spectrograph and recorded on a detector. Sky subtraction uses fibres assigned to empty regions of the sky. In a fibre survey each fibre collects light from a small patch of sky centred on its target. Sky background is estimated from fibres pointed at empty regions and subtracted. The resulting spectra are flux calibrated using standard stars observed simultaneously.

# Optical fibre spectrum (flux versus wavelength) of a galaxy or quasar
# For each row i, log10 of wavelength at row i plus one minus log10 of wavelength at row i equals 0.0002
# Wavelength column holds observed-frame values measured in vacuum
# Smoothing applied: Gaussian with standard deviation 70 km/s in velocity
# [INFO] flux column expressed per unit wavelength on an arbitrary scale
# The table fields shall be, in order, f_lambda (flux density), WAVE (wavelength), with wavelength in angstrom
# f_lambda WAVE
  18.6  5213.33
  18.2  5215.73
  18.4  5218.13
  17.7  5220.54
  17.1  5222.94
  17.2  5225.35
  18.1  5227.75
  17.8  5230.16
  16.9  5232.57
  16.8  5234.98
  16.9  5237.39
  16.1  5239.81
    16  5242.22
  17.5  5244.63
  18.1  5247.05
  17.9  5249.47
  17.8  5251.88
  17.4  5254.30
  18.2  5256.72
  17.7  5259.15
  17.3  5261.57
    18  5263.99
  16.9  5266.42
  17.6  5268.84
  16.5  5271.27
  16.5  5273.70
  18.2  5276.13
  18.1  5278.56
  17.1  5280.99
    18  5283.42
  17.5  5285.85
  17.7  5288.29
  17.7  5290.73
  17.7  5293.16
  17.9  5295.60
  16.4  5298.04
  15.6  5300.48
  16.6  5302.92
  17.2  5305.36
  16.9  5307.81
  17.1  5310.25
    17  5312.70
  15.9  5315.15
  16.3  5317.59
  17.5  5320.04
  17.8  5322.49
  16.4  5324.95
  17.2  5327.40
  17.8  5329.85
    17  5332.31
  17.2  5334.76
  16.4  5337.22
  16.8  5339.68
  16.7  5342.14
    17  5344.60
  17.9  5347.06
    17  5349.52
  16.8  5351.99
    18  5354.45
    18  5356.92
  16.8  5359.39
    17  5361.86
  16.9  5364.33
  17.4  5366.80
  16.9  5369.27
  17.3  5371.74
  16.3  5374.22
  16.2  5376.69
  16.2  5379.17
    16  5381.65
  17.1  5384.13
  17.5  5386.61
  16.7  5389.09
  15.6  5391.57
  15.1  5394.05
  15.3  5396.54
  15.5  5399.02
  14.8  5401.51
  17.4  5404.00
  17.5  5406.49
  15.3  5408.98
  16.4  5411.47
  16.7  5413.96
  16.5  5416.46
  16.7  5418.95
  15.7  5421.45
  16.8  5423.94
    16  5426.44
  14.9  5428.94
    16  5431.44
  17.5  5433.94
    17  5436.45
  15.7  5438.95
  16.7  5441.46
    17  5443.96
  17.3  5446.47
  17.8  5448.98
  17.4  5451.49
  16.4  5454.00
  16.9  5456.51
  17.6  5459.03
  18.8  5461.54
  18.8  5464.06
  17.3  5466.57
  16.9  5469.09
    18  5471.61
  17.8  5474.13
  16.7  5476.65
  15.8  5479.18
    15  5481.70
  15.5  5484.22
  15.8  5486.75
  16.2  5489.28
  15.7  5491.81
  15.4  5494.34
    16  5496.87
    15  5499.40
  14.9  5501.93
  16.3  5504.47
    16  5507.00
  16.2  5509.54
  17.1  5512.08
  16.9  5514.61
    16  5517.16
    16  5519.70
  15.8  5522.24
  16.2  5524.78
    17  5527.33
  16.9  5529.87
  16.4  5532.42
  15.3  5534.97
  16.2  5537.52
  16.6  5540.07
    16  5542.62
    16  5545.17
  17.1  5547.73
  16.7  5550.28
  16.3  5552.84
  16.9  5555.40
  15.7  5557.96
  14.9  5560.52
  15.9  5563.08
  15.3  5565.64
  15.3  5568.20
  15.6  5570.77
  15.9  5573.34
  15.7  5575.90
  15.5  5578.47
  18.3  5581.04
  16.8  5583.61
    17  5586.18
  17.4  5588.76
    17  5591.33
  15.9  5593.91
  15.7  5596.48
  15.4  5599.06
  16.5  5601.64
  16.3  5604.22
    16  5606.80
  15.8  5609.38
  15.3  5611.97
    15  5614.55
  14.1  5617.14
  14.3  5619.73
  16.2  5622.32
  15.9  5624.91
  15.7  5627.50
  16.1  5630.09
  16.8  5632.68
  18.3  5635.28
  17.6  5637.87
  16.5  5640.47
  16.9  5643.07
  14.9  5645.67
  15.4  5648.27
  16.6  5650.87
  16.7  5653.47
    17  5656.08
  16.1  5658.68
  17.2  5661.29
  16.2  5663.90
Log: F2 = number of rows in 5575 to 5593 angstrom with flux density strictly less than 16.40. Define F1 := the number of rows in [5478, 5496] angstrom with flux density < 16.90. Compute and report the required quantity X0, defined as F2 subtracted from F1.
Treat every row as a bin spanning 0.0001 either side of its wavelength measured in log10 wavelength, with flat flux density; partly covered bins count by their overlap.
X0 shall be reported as 5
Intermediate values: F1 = 7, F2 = 2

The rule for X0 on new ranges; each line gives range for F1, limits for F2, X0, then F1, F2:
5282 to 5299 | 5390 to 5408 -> -4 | 1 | 5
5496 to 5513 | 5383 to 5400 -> 2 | 6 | 4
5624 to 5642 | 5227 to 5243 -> 3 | 5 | 2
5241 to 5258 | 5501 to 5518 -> -4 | 1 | 5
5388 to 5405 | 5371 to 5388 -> 2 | 6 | 4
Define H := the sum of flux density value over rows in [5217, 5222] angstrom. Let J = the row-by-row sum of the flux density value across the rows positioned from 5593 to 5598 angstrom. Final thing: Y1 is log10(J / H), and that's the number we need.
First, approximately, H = 36.1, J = 31.6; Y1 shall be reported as -0.06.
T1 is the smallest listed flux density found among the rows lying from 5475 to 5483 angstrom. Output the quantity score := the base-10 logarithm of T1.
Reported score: 1.18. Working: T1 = 15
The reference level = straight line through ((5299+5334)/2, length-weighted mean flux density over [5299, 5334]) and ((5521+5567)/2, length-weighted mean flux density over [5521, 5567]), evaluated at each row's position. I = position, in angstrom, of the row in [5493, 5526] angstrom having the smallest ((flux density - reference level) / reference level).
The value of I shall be 5501.93 angstrom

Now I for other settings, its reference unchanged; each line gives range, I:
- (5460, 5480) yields 5479.18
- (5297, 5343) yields 5300.48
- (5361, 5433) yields 5401.51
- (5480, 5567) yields 5501.93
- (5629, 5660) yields 5645.67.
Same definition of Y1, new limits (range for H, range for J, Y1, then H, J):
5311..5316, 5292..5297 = 0.03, 32.9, 35.6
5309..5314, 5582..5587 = 0.00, 34.1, 33.8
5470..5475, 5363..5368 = -0.02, 35.8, 34.3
